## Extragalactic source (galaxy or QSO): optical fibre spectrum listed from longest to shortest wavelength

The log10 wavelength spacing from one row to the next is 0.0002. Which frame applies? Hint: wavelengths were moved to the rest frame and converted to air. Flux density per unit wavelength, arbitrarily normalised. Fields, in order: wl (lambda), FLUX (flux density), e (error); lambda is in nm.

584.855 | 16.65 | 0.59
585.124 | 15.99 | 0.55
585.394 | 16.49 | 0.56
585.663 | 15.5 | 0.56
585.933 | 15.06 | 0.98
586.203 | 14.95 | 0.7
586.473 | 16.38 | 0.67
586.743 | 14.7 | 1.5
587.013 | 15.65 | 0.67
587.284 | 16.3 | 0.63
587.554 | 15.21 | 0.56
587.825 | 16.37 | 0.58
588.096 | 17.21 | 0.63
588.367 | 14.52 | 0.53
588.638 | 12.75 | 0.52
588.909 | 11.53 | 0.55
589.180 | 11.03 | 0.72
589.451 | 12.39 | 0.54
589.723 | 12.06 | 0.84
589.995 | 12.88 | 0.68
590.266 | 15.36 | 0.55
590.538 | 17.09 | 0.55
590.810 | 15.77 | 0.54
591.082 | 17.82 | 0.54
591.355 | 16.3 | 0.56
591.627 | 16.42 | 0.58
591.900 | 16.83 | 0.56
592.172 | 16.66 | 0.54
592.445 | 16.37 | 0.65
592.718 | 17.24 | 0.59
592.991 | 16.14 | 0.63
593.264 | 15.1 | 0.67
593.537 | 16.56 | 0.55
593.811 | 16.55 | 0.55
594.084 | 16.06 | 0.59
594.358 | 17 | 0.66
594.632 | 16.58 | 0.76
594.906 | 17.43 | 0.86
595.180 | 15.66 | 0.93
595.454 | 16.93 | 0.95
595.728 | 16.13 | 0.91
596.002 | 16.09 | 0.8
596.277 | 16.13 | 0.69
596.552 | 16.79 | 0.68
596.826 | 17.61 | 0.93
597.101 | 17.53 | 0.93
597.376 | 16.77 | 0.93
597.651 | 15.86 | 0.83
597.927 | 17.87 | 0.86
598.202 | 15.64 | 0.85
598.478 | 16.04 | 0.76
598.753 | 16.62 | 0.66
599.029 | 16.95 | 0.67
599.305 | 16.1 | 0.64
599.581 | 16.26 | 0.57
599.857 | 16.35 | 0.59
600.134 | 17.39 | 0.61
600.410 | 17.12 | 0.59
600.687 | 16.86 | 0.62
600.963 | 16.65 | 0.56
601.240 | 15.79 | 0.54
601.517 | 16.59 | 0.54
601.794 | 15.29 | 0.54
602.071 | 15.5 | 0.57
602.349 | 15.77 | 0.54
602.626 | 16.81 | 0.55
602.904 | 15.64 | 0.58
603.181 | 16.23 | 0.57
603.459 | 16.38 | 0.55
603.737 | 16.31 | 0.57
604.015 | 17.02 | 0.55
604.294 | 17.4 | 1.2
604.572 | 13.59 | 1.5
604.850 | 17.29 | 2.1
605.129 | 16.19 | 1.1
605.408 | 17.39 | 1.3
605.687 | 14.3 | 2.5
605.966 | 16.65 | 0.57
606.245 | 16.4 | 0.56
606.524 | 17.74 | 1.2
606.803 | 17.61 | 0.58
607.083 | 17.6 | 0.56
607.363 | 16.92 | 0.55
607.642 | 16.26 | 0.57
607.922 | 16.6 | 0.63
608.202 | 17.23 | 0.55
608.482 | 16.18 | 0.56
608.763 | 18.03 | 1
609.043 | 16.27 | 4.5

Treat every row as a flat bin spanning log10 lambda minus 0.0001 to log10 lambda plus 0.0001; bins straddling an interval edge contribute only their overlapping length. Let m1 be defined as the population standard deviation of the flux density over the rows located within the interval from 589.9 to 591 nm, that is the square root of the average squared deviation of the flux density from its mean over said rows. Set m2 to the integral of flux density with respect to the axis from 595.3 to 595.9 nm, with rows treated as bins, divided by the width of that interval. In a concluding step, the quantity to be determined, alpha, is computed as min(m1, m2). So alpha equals 1.52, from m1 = 1.52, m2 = 16.5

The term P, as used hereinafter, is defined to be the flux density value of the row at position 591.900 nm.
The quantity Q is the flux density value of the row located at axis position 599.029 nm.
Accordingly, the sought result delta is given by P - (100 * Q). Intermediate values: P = 16.83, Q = 16.95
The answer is -1678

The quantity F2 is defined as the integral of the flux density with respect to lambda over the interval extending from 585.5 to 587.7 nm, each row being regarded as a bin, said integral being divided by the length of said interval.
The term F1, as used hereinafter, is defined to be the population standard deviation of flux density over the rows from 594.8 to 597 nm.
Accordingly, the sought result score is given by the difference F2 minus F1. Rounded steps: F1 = 0.66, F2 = 15.5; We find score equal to 14.8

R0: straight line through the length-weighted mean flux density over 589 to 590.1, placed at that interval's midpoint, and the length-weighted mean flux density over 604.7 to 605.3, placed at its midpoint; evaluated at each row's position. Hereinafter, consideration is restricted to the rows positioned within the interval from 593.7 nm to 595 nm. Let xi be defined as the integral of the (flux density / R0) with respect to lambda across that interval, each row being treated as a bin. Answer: 1.61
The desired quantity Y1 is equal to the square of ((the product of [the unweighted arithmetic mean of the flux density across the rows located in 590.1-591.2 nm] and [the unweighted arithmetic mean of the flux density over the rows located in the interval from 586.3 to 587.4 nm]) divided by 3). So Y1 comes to 7520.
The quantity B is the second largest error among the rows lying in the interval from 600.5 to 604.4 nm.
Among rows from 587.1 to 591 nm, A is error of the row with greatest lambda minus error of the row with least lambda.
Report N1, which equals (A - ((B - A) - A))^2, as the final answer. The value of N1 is 0.8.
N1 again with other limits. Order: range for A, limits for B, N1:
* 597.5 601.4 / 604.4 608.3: 8.8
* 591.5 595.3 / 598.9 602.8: 0.2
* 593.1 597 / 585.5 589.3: 0.0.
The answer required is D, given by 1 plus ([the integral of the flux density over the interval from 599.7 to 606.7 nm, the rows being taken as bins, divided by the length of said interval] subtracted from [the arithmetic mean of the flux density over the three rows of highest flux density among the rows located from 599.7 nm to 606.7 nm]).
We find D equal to 2.2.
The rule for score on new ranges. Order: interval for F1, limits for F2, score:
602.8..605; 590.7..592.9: 15.5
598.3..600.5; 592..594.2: 15.9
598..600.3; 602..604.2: 15.7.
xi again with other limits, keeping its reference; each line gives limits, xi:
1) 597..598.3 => 1.50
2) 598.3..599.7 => 1.54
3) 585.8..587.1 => 1.80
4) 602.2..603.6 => 1.41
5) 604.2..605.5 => 1.27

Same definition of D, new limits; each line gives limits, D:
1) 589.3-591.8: 3.0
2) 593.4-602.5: 2.2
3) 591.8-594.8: 1.6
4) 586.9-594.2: 3.1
